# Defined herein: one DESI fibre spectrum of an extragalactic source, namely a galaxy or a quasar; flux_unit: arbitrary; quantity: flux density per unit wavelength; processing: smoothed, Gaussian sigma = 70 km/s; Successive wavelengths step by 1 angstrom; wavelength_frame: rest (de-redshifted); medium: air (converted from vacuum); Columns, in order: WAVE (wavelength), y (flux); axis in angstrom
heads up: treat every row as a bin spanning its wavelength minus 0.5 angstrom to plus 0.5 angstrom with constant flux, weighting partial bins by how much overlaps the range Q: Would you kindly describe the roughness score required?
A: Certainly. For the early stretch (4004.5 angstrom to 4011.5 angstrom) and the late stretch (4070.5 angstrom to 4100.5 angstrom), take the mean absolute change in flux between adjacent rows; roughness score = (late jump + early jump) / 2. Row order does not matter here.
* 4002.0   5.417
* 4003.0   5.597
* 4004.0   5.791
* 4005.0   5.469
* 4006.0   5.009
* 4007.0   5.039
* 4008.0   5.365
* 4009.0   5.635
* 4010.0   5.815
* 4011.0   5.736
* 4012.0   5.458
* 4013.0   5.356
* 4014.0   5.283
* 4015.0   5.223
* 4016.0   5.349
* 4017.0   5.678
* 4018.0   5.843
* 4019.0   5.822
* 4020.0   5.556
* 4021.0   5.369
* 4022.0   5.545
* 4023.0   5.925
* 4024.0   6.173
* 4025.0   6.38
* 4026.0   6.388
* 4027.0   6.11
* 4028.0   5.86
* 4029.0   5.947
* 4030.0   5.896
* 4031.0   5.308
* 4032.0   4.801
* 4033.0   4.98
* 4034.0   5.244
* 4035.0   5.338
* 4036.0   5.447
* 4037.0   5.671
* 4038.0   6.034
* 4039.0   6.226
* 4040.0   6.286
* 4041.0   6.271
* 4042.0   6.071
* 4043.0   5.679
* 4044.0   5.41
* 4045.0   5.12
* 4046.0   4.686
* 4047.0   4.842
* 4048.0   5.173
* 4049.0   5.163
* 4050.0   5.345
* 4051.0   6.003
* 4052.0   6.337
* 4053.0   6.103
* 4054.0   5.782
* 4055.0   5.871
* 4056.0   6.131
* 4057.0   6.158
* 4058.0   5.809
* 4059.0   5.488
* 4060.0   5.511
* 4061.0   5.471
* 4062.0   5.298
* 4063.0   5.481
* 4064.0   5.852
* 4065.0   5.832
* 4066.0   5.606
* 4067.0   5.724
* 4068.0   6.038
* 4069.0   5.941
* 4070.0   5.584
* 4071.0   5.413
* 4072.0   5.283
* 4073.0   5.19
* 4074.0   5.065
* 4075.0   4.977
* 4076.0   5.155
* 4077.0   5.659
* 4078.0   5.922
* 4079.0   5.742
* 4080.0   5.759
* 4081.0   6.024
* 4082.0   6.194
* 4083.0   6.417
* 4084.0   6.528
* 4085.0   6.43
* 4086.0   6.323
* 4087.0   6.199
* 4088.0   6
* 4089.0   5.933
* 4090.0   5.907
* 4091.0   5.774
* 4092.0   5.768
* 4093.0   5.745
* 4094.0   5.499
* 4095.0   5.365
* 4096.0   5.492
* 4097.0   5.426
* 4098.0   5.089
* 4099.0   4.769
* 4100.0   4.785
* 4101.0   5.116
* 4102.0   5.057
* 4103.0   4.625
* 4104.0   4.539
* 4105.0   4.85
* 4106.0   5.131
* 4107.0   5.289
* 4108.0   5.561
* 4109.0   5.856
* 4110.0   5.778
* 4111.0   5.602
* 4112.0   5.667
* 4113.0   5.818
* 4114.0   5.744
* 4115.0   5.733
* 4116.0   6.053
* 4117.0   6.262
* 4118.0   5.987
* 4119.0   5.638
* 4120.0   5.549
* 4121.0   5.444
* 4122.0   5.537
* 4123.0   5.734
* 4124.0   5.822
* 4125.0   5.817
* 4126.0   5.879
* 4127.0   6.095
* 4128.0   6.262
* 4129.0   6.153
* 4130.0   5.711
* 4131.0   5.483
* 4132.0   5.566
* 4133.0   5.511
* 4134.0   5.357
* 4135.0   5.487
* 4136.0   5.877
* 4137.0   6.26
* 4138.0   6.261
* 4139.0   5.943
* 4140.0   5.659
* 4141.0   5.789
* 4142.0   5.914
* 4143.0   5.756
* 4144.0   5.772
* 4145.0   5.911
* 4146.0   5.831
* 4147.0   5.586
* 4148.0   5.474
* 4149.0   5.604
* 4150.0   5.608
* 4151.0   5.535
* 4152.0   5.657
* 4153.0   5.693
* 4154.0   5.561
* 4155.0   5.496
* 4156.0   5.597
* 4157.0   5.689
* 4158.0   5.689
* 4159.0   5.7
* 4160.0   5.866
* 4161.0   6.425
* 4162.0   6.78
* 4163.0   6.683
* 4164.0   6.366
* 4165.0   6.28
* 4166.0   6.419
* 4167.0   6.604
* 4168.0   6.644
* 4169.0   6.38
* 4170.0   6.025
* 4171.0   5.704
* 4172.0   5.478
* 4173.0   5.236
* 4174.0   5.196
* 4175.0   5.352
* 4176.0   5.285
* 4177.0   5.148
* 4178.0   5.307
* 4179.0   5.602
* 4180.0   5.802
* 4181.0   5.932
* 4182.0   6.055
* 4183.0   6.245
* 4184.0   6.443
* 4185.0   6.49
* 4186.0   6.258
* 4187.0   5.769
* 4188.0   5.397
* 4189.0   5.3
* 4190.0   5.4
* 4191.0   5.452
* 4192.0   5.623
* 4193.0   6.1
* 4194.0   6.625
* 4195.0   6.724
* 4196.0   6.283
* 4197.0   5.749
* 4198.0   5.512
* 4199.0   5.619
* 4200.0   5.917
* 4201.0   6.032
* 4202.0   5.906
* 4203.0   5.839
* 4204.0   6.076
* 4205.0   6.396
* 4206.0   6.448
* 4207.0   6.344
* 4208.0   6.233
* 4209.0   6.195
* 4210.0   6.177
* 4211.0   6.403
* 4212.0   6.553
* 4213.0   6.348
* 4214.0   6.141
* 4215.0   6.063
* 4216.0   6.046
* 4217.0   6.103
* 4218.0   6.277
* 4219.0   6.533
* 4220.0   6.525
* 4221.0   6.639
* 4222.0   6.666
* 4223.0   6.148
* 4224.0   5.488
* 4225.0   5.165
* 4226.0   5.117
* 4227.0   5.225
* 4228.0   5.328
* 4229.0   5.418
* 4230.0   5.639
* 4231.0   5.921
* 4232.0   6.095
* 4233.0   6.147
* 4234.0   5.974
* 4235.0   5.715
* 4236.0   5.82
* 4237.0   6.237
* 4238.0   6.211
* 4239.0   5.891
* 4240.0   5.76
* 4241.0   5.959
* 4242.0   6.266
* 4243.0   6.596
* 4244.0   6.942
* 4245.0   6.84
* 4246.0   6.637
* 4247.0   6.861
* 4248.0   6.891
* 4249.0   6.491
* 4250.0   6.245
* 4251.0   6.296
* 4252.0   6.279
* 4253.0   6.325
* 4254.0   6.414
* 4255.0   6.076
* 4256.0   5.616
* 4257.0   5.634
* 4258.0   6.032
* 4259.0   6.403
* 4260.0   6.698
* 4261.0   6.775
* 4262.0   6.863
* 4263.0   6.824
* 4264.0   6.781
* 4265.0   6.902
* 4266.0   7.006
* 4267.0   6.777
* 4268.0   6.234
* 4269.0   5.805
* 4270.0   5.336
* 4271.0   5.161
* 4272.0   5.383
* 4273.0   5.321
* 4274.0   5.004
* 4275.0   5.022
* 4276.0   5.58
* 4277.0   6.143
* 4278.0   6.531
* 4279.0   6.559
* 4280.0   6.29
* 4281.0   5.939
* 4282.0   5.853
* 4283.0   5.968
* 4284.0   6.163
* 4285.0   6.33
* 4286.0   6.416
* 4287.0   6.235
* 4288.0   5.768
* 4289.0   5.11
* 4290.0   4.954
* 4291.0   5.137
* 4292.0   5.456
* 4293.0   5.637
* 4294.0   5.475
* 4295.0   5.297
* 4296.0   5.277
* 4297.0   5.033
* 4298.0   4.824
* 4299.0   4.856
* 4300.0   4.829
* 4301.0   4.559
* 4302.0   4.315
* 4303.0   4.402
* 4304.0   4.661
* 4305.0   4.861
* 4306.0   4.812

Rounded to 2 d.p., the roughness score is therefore 0.19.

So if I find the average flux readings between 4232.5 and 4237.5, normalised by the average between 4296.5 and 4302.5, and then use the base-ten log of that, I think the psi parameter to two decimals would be 0.10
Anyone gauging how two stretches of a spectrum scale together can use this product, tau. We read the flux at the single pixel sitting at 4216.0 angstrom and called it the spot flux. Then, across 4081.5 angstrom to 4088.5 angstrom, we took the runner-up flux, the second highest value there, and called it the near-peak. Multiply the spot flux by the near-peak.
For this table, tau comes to 38.9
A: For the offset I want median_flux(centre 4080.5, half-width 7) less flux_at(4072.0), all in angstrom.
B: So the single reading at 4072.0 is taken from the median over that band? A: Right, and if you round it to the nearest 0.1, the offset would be 0.7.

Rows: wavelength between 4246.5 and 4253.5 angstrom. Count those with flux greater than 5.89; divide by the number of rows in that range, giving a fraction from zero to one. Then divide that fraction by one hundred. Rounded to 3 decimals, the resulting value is 0.010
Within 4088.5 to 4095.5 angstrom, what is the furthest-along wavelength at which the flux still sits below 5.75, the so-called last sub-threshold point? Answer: 4095.0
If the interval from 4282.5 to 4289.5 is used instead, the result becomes 4289.0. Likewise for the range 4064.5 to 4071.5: 4071.0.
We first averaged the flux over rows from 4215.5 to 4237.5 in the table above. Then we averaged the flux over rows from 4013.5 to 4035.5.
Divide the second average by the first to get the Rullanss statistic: 0.952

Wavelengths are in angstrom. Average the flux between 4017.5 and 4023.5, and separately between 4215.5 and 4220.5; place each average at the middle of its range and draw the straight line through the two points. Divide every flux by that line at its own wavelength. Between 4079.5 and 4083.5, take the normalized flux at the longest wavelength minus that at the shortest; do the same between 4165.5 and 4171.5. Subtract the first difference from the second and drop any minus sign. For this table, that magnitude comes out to 0.23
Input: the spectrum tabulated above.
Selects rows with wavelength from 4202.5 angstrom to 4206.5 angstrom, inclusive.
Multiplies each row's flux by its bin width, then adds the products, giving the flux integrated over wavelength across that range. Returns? 24.8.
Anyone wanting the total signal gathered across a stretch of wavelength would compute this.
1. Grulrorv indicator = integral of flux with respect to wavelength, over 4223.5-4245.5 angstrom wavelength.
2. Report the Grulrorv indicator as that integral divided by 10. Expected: 13.0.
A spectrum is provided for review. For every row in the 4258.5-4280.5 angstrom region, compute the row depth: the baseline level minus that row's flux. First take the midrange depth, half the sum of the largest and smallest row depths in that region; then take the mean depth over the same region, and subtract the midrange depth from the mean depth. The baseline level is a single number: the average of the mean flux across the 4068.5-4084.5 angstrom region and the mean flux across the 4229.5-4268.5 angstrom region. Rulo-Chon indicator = -0.15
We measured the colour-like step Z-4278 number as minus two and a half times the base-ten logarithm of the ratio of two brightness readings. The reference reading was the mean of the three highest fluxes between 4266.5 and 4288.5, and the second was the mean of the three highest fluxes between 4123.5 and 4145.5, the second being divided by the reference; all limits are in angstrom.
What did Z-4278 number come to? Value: 0.06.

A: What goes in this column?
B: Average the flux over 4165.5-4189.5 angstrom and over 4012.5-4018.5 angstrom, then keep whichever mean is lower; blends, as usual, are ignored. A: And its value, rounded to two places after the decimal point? 5.46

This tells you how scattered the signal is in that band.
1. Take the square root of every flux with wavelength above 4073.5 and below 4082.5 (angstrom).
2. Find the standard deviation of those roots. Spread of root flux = 0.09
